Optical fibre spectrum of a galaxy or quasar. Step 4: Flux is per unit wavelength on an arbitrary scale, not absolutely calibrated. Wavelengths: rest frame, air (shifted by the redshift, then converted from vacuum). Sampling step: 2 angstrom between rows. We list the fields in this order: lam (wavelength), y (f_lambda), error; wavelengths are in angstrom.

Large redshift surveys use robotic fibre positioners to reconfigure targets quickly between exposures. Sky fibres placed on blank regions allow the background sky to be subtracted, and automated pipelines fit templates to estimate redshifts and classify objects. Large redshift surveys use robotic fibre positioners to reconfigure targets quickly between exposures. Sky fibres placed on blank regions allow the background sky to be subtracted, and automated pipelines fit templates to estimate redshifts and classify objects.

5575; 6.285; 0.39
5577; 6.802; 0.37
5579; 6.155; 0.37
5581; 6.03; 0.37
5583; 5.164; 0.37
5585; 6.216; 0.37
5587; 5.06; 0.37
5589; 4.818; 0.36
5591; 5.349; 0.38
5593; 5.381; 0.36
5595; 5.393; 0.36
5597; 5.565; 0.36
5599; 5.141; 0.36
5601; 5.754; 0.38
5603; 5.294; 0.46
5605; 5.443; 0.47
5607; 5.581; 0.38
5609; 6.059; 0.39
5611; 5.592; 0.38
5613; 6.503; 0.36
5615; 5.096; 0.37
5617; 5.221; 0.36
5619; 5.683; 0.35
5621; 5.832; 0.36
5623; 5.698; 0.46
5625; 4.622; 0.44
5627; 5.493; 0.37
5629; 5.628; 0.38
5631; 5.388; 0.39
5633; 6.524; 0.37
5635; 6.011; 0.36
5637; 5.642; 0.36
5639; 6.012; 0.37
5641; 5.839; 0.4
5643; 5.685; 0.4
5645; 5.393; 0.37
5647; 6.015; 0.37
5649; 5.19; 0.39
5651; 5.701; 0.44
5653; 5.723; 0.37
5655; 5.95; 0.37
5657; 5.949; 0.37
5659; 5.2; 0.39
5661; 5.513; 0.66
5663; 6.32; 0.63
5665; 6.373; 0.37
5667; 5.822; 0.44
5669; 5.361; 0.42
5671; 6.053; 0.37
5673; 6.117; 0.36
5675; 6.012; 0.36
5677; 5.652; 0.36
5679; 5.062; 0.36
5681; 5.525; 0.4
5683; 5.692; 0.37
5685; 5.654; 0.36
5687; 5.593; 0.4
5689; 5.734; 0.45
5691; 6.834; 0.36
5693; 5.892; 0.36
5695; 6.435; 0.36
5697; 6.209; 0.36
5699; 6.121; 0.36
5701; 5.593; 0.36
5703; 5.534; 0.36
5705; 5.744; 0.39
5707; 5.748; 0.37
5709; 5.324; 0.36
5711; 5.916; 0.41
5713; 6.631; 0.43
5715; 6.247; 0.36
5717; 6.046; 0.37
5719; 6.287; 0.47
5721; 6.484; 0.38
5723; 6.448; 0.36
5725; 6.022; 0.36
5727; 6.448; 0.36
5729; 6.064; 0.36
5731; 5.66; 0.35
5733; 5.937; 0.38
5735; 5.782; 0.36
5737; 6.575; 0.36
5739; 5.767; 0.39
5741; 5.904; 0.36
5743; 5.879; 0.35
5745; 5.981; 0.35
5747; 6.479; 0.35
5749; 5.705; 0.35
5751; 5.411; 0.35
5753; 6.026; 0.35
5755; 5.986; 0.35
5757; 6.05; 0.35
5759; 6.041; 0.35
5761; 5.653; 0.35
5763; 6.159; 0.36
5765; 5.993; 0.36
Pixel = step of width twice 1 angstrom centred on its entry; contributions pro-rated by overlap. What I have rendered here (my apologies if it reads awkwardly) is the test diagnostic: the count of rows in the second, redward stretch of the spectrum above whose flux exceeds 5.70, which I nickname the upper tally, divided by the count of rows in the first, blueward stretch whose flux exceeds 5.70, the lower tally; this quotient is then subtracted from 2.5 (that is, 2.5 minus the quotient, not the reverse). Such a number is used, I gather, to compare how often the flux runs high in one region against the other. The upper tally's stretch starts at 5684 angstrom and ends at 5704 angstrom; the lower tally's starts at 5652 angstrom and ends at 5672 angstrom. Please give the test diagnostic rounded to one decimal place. 1.6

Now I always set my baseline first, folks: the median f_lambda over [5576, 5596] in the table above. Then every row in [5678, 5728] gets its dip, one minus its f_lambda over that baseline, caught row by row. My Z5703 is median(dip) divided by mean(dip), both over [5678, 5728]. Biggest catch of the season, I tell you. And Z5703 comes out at 0.91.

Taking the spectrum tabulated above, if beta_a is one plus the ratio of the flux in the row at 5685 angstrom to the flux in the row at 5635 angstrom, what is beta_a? 1.94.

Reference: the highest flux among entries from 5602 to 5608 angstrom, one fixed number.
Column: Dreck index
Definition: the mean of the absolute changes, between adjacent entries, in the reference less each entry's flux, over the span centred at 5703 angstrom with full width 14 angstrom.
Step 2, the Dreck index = 0.22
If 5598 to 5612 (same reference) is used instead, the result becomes 0.38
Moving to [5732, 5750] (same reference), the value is 0.41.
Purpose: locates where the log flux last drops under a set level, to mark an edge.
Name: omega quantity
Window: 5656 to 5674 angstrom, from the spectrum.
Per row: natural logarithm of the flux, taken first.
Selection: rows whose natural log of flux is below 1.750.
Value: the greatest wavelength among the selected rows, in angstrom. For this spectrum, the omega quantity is 5669 angstrom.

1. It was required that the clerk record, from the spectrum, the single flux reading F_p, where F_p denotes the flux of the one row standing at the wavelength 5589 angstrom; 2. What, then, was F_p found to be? 4.818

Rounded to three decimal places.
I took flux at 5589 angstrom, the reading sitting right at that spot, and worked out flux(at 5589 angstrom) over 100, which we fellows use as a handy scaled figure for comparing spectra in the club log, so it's 0.048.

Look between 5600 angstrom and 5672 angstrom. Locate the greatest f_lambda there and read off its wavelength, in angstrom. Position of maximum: 5633 angstrom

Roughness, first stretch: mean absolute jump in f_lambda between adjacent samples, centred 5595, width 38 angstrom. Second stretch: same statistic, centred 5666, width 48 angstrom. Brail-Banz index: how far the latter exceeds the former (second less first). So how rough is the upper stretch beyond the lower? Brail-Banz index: -0.12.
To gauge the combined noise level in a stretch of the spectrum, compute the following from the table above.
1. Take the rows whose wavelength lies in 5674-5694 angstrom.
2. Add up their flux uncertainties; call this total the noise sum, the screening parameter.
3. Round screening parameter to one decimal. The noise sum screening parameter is 3.8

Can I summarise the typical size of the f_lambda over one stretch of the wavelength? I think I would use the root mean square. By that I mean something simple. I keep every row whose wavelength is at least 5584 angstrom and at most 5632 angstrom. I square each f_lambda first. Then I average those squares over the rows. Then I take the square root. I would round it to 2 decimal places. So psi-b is 5.51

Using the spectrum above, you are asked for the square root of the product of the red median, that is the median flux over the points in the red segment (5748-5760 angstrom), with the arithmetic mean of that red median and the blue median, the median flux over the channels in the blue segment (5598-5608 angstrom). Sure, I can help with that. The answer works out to 5.86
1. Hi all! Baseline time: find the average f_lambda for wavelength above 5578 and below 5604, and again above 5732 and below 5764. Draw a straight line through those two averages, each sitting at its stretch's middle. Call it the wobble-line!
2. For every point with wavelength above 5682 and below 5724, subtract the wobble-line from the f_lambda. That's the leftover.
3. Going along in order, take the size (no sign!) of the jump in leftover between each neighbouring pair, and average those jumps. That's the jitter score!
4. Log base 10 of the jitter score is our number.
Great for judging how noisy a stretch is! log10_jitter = -0.47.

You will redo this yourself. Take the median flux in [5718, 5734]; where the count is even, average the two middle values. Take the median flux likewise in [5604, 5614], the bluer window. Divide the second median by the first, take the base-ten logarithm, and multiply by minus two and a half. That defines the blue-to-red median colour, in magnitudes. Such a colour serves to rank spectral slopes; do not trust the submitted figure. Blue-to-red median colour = 0.11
